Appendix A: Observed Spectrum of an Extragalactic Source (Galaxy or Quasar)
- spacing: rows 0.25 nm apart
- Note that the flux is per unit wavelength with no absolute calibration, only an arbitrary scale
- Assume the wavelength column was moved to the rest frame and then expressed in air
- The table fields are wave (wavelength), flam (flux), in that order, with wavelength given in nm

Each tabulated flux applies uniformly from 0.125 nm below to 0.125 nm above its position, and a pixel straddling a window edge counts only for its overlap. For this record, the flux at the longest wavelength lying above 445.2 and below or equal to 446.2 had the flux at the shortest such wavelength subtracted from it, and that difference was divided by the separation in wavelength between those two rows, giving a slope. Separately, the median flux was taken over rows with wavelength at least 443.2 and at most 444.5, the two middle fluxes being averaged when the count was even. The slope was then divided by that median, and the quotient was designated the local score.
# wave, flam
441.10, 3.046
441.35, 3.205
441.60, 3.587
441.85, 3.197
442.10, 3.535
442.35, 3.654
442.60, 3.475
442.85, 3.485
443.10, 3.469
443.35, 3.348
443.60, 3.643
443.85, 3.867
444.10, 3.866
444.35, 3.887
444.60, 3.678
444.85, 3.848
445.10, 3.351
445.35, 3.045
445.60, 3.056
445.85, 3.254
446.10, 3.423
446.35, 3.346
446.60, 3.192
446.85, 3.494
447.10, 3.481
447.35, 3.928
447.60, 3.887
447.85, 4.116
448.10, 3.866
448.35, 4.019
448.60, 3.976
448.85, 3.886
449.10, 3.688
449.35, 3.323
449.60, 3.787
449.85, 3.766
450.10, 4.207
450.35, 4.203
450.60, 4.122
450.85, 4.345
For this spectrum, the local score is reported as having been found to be 0.13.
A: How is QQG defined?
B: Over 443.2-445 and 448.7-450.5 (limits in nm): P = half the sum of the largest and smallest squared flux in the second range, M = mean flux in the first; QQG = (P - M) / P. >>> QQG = 0.74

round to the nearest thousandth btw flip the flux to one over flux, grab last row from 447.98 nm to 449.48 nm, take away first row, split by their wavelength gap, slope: 0.034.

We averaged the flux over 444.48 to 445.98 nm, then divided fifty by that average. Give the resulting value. 14.8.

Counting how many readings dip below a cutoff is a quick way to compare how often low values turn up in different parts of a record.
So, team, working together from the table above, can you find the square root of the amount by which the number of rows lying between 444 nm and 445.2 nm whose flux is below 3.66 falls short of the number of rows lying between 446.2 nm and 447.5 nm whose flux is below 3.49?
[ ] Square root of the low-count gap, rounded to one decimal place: 1.4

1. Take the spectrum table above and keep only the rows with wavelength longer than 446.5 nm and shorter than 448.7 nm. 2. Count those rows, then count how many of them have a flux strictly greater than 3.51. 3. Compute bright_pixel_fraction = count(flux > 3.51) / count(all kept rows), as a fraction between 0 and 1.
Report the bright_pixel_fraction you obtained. 0.67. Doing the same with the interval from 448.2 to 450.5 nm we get 0.89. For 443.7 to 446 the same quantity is 0.56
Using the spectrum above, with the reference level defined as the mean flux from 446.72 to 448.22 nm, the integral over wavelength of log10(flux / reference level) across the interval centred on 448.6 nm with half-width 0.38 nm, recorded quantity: 0.01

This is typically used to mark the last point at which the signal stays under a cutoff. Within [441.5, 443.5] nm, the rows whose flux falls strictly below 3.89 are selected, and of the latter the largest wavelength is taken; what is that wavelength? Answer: 443.35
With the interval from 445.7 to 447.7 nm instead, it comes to 447.60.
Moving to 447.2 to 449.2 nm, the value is 449.10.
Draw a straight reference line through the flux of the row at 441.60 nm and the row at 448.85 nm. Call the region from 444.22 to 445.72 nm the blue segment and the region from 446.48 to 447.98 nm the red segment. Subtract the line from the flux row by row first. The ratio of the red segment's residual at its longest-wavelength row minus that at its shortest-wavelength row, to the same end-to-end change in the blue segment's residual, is -1.0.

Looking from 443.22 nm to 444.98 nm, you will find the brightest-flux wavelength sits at 444.35 nm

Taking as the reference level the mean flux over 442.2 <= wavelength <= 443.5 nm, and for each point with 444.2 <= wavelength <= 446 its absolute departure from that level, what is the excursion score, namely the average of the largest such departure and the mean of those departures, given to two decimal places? 0.38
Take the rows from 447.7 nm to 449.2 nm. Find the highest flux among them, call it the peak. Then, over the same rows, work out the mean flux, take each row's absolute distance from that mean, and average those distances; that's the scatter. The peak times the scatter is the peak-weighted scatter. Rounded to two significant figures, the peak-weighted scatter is 0.46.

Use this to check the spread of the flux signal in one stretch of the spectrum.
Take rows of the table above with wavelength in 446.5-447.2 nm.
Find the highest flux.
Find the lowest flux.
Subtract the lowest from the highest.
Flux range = 0.3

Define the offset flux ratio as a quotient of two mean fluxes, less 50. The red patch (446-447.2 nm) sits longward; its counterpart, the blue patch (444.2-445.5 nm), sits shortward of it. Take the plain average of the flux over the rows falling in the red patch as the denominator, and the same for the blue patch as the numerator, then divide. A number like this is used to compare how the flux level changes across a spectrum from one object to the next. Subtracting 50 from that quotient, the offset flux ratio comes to -48.9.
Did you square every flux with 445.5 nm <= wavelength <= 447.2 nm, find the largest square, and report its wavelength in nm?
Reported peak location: 446.85 nm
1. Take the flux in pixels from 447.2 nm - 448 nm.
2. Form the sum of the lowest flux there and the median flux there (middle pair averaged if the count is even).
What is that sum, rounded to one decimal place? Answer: 7.8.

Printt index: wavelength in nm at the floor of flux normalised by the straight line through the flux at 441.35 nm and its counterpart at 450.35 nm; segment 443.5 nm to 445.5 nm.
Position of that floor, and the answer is 445.35 nm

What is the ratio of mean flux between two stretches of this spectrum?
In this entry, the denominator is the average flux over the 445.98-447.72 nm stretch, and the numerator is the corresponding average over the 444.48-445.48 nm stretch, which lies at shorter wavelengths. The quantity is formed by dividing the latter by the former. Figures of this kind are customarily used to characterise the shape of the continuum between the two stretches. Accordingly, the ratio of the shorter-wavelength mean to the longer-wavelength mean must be 0.98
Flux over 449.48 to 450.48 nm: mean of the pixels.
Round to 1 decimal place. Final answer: 4.0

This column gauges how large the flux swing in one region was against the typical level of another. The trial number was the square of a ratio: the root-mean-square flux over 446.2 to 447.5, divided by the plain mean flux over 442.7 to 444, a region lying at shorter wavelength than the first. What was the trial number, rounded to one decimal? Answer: 1.0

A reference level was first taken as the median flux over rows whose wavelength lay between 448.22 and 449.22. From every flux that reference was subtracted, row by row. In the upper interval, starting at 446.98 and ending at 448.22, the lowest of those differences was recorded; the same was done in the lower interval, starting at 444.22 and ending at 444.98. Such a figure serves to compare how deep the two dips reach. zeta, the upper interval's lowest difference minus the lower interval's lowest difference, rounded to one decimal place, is -0.2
